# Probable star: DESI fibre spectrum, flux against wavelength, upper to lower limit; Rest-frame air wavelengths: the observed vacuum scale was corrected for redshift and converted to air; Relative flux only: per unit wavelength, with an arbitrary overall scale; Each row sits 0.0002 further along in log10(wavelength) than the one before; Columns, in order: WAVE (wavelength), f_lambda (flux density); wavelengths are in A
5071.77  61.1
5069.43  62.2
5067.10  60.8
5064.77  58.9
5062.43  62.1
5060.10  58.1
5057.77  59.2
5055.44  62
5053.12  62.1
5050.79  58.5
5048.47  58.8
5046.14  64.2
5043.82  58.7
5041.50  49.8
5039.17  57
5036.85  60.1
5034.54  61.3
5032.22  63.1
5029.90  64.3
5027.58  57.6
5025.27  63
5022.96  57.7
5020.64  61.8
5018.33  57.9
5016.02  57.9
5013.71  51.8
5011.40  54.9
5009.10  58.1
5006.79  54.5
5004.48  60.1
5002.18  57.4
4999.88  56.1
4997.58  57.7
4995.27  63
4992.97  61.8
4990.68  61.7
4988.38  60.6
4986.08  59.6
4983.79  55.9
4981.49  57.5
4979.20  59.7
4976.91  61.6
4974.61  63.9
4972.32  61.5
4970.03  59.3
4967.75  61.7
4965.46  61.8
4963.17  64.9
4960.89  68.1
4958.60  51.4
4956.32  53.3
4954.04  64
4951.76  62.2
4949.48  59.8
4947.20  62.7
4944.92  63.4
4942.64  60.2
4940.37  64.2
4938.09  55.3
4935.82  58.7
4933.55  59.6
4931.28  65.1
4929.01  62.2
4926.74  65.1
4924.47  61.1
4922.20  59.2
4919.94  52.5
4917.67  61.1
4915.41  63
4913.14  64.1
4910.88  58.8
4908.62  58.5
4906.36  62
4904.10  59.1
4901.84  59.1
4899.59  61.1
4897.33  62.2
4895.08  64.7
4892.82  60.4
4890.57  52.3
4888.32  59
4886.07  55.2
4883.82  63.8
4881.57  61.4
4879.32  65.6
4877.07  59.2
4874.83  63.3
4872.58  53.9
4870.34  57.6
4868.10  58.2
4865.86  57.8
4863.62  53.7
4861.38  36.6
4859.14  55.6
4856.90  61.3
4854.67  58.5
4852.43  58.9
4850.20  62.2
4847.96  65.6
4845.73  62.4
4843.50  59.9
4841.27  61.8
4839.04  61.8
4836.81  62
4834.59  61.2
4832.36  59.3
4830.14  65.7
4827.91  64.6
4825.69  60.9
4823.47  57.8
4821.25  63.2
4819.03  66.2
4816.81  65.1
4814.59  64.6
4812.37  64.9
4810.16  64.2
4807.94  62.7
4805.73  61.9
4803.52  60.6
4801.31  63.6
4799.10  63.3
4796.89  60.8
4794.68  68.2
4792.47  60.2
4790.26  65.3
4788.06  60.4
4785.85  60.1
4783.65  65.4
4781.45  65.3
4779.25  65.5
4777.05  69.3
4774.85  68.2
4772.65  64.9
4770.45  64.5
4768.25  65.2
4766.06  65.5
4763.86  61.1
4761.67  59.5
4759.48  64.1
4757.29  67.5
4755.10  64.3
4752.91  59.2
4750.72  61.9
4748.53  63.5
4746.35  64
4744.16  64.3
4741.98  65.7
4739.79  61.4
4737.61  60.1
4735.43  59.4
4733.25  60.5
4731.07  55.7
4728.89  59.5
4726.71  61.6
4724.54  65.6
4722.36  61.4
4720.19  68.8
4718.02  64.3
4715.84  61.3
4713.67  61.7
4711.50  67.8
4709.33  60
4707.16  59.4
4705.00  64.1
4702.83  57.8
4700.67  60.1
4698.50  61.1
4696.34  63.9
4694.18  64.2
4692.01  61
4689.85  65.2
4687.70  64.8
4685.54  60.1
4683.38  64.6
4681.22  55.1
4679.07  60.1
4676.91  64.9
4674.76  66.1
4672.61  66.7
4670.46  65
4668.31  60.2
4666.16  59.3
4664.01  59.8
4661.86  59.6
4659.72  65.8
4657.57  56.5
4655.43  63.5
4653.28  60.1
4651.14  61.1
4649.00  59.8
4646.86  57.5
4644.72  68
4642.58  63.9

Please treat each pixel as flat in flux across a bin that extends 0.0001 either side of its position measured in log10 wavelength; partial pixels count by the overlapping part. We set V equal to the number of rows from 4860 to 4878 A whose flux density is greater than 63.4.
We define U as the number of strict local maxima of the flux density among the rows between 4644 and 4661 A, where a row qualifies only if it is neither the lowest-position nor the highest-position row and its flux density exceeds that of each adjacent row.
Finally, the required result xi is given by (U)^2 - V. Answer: 4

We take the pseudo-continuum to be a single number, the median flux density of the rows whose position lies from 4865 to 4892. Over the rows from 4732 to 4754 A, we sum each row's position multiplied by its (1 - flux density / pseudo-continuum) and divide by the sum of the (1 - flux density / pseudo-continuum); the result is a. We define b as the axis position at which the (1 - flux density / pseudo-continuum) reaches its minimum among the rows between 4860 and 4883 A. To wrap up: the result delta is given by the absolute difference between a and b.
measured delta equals 135.3 A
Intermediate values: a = 4744.0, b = 4879.32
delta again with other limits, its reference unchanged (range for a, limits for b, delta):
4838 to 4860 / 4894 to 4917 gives 50.1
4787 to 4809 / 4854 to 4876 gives 77.2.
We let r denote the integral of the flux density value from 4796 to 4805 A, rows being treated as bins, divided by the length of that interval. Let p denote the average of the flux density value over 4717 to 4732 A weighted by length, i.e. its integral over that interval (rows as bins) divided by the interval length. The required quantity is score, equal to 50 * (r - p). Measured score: -18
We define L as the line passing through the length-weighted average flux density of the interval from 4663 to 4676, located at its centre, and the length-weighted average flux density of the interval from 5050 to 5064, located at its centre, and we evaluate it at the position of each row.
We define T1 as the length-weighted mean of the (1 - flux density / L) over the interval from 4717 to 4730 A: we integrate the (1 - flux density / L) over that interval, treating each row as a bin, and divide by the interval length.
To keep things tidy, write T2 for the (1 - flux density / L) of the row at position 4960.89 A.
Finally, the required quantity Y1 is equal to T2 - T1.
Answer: -0.10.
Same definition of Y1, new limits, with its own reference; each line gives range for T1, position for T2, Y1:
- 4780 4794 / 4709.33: 0.06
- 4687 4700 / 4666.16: 0.07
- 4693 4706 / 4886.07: 0.09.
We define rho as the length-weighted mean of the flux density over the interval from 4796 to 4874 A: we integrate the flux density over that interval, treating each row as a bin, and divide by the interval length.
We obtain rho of 60.5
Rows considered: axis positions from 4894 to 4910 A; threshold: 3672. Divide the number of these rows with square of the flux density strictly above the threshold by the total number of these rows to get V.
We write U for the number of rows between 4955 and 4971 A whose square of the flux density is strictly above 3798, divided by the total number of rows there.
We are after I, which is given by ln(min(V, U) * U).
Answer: -1.12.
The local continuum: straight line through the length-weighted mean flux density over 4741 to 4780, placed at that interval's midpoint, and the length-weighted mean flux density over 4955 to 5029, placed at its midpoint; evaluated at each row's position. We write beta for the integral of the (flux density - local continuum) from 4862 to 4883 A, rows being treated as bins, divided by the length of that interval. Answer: -3.3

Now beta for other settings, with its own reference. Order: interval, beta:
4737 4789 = -0.4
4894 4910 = -0.3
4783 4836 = -0.3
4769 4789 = 1.0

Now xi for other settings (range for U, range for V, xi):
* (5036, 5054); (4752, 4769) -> -4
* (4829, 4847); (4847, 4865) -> 0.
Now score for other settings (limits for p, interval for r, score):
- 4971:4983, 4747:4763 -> 113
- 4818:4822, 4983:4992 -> -255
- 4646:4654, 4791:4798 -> 171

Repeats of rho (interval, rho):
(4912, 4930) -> 61.0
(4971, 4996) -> 60.6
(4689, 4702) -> 62.4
